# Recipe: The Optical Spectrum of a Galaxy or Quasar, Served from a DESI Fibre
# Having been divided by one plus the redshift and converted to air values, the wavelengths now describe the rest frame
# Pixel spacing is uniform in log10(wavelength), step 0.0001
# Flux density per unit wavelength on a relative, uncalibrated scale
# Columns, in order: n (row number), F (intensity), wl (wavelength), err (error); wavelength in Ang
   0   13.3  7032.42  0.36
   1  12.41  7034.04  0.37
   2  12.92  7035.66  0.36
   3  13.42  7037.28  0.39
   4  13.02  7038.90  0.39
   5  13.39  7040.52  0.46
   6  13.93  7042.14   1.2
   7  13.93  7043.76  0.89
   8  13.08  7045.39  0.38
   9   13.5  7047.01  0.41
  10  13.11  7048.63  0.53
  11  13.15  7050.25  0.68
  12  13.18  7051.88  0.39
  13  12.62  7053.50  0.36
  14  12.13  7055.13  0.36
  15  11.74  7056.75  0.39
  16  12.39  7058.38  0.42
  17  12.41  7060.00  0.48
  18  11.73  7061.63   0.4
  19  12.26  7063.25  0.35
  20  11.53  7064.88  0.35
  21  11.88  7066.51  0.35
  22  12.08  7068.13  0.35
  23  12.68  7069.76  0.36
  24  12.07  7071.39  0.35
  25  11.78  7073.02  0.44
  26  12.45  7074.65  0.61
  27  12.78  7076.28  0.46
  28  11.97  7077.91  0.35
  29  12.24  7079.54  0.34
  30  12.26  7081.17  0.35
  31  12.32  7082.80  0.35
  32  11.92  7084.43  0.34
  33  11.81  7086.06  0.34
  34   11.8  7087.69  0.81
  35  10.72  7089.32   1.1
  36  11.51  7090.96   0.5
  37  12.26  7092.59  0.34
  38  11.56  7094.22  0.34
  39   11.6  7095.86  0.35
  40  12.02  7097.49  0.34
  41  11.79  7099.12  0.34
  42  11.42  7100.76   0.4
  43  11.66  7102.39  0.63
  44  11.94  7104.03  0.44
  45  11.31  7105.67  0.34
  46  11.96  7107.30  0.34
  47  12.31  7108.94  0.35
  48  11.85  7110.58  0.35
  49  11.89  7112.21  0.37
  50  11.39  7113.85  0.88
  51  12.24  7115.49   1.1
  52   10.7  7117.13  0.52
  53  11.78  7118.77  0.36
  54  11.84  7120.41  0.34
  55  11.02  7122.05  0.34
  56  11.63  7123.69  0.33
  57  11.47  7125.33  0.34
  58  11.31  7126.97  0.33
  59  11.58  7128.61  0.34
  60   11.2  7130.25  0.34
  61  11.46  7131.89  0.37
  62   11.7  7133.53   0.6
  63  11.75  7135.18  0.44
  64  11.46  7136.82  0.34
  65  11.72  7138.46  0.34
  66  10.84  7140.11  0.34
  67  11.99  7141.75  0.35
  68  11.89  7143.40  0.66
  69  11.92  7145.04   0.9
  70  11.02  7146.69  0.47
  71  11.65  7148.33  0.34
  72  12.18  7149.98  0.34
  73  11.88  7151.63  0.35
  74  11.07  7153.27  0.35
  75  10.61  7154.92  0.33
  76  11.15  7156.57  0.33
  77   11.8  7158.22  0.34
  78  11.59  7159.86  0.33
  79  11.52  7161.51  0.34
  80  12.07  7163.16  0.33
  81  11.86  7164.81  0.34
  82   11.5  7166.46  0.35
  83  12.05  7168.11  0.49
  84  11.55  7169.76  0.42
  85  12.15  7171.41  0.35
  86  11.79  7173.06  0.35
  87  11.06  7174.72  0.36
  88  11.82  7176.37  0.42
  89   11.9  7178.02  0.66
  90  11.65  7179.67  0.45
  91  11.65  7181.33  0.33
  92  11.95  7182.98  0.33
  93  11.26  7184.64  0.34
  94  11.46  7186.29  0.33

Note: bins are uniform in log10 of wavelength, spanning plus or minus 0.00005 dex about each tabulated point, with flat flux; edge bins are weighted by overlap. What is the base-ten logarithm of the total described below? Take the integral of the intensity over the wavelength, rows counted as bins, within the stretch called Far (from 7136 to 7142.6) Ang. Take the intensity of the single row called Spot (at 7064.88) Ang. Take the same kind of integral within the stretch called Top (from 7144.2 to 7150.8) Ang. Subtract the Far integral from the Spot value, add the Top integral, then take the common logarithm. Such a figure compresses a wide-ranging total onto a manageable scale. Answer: 1.11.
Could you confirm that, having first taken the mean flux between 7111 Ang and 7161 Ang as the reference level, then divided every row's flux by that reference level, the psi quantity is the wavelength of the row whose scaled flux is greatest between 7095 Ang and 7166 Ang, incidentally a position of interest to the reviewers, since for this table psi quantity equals 7108.94 Ang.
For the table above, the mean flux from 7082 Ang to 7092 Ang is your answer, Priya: 11.7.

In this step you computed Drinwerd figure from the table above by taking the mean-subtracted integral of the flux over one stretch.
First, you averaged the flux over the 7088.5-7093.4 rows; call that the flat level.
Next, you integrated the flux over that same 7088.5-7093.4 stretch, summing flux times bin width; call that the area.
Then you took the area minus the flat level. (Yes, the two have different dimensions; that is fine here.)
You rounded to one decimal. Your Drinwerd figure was 44.8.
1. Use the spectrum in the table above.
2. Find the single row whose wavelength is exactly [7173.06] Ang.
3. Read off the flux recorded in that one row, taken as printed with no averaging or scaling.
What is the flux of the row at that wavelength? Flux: 11.79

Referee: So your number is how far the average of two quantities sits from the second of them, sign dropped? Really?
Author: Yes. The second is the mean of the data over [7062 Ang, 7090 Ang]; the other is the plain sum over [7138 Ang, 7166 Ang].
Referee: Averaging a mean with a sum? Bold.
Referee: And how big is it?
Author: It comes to 92.4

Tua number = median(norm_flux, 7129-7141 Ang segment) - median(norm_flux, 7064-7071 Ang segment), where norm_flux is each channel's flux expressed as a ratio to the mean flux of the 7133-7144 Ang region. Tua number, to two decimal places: -0.04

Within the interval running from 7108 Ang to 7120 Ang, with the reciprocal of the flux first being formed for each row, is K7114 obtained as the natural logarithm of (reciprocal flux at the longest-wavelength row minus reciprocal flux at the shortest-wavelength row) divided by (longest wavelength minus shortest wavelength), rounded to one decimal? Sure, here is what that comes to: -7.9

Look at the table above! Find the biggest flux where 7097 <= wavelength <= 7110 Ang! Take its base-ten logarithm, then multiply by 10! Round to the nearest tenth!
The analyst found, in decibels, 10.9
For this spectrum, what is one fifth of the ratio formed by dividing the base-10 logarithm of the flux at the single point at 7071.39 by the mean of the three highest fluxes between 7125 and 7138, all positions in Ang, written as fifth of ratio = 0.0185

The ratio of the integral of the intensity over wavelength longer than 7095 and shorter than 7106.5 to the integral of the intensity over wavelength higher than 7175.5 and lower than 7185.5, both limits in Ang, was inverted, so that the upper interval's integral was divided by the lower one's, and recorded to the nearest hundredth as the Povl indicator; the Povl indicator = 0.87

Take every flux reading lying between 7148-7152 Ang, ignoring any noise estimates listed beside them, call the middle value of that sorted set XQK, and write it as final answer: 11.9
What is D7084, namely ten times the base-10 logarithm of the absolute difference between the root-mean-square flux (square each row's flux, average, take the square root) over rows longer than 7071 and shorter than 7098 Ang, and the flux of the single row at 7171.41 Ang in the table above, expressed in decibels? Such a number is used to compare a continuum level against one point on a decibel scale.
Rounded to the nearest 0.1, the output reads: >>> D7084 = -7.1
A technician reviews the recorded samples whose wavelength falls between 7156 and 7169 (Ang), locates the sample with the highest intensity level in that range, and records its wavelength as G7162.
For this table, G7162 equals 7163.16 Ang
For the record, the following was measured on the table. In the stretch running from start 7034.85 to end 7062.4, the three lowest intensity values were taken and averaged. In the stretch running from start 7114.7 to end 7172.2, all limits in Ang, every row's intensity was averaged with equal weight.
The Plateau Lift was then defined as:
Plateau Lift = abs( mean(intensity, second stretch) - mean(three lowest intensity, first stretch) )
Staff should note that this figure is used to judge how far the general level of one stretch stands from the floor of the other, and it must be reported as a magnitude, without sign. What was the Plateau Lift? 0.29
